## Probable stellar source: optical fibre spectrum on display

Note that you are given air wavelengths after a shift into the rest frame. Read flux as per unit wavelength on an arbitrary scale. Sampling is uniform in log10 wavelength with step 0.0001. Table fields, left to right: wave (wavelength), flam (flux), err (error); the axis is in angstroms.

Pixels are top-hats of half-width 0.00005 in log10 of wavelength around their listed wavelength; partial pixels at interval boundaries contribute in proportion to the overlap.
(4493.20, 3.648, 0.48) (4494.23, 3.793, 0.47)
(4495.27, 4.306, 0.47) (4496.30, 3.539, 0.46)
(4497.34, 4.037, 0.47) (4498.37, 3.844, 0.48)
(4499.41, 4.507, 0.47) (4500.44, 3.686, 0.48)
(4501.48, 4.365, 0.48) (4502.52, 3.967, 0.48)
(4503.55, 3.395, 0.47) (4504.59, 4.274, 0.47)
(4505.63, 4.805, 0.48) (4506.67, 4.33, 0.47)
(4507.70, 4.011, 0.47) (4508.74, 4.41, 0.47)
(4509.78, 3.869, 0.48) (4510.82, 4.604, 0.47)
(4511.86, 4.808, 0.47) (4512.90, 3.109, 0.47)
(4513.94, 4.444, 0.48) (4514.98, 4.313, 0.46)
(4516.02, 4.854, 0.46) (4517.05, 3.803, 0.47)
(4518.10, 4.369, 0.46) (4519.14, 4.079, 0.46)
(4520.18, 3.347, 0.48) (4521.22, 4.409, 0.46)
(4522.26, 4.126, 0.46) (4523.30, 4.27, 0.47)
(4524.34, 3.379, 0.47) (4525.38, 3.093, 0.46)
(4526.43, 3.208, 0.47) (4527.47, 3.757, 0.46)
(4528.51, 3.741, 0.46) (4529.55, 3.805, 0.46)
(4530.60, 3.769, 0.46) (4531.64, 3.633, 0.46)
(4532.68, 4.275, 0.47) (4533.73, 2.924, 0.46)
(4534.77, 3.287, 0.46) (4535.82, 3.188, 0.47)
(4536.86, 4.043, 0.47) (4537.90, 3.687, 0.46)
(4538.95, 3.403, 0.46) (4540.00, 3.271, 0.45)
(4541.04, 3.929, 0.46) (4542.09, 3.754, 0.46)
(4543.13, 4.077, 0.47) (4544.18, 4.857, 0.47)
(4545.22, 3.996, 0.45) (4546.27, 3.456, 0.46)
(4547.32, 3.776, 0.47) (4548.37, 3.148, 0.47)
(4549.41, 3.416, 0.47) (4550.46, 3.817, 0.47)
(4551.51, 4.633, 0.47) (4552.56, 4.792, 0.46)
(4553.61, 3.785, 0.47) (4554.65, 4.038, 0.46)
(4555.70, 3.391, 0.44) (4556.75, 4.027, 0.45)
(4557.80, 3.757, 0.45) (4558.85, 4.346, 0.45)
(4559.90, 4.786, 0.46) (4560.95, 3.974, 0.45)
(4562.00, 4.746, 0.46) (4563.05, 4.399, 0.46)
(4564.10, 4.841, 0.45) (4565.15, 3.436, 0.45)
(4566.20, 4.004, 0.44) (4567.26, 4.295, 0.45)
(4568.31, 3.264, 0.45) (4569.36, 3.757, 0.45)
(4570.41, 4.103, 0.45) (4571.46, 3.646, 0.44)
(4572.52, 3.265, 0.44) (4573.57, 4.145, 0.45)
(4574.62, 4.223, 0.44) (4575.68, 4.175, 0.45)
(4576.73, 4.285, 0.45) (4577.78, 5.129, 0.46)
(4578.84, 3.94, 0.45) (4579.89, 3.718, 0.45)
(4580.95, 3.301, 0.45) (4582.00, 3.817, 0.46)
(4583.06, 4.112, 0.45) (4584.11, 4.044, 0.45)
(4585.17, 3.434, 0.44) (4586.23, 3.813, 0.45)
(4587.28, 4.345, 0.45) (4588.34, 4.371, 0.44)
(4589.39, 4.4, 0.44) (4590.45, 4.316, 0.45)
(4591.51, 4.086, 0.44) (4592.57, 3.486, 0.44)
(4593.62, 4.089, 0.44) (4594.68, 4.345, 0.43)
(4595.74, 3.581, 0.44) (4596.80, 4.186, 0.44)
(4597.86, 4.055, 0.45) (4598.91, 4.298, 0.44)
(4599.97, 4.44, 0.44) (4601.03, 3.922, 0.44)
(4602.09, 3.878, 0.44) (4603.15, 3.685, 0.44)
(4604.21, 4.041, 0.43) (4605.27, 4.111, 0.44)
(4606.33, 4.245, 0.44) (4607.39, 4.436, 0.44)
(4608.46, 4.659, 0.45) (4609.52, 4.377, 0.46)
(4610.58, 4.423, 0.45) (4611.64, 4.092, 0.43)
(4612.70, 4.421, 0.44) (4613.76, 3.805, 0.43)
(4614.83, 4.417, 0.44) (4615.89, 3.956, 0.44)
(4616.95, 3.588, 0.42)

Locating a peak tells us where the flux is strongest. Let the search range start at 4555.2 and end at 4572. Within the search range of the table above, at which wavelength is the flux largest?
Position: 4564.10 angstroms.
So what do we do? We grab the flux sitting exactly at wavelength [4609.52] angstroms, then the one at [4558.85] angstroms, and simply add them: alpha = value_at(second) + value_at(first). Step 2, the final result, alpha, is 8.72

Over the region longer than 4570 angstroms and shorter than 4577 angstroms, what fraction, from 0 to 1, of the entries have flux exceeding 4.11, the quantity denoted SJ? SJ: 0.6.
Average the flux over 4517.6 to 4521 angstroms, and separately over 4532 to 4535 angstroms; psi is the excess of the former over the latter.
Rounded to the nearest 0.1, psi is 0.4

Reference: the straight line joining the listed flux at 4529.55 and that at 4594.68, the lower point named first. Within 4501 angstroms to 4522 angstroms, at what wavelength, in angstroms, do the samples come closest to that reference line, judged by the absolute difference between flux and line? 4517.05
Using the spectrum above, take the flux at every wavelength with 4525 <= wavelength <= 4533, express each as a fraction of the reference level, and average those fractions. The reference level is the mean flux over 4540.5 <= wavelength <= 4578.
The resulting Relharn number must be 0.91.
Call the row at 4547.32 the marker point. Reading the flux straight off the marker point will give 3.776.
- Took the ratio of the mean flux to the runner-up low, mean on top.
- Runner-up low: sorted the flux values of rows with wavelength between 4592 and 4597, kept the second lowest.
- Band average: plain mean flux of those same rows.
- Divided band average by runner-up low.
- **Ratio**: 1.10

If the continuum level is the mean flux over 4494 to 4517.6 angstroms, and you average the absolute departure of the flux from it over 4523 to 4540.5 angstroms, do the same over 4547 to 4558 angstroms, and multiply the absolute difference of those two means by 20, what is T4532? 2.4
